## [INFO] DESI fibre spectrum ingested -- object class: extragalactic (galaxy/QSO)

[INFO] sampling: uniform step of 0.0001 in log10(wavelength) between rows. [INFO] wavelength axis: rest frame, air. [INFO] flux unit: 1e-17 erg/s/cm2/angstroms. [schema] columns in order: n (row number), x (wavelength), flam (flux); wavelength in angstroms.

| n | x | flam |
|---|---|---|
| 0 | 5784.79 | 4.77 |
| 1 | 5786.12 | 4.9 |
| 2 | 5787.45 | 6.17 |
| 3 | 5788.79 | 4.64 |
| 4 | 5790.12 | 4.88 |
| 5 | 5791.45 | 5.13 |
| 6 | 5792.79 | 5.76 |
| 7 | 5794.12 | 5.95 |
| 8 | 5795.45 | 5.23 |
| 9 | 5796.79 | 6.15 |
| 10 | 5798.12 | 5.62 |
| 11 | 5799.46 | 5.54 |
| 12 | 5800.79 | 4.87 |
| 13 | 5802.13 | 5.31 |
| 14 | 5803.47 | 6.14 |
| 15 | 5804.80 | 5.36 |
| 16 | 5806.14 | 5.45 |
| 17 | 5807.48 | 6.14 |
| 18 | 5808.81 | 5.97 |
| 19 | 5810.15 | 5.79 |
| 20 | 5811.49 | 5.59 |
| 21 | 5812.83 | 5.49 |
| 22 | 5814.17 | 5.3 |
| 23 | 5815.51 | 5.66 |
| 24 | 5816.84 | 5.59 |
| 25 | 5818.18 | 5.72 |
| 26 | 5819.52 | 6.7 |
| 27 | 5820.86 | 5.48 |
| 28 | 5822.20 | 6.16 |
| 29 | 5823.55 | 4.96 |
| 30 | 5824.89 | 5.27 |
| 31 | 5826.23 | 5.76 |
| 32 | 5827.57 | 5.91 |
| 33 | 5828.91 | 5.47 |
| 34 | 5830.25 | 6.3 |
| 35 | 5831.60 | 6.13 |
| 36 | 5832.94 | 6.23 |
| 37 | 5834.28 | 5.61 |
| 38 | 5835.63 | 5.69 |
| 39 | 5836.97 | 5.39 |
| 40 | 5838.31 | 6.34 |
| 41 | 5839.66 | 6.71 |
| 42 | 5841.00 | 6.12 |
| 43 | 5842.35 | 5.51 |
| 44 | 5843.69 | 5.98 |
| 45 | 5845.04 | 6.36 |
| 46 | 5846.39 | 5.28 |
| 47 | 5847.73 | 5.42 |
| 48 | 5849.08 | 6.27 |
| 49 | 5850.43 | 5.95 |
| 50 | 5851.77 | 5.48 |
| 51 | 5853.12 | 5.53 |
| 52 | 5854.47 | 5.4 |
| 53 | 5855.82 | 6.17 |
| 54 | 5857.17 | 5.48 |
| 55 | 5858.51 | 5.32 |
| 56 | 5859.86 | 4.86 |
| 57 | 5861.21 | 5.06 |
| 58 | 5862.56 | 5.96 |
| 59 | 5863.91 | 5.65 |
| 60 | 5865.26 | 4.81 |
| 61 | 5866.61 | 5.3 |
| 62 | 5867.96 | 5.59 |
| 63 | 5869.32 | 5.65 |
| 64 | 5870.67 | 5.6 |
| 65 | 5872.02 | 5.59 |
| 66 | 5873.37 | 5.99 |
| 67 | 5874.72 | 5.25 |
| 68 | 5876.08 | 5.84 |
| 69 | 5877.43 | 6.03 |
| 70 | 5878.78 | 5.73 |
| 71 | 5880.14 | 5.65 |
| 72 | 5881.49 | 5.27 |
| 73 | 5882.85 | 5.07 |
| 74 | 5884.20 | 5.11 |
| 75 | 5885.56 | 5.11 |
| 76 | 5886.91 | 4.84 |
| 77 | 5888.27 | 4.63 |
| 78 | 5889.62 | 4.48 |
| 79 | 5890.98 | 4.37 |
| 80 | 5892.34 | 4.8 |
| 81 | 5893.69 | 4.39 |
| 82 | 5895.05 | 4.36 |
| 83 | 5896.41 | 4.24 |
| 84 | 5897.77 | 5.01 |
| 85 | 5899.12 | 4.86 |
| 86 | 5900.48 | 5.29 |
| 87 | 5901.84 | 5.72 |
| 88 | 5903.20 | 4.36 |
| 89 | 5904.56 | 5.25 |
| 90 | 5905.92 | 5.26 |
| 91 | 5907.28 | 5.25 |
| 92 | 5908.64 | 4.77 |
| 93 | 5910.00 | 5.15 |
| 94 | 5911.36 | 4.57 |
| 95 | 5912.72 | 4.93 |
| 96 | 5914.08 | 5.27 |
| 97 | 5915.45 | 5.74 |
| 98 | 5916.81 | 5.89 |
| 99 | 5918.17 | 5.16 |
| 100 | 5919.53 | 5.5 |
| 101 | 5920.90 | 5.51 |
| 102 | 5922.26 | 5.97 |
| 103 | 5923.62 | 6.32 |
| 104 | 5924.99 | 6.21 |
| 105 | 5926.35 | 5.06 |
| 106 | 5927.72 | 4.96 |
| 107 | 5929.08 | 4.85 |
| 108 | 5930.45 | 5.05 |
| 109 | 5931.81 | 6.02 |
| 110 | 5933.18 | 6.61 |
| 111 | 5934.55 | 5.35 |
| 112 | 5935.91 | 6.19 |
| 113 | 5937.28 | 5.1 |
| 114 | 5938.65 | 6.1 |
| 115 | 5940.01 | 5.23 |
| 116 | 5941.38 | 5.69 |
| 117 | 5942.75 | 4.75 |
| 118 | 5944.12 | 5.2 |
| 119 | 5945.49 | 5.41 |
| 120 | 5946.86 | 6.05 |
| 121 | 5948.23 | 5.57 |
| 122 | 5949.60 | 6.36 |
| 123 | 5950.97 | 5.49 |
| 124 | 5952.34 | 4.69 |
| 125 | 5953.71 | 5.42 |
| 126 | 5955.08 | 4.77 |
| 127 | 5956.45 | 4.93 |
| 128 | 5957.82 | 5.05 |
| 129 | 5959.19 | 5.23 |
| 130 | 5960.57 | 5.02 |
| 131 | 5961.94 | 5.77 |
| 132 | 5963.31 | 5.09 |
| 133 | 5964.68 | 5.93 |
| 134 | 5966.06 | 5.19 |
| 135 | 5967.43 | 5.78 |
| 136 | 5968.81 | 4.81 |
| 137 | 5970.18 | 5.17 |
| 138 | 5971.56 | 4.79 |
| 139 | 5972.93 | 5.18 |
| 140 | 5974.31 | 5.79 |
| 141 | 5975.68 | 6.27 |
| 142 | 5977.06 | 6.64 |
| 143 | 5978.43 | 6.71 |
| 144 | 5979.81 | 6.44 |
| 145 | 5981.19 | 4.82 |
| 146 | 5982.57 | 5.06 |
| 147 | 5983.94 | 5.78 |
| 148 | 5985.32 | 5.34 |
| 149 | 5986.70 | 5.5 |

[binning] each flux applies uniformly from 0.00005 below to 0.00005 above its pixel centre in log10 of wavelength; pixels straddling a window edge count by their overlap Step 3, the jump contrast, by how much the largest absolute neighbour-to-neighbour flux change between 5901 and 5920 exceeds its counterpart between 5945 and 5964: 0.49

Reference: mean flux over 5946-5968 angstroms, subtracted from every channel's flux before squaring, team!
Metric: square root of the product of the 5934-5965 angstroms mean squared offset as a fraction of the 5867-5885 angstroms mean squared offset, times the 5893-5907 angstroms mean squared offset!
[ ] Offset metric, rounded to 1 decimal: 1.0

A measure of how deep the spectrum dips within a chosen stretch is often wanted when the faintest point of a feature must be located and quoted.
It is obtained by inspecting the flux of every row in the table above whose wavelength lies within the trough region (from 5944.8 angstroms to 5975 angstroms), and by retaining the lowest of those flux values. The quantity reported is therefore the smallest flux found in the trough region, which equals 4.69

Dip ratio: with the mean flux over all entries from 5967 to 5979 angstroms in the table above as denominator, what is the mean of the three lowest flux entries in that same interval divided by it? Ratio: 0.87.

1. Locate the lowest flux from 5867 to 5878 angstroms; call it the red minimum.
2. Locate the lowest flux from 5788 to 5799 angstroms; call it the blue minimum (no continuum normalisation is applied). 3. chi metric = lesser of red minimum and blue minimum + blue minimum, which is 9.28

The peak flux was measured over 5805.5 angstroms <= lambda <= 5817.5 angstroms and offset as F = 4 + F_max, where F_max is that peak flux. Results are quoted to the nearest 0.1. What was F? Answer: 10.1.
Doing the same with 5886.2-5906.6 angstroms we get 9.7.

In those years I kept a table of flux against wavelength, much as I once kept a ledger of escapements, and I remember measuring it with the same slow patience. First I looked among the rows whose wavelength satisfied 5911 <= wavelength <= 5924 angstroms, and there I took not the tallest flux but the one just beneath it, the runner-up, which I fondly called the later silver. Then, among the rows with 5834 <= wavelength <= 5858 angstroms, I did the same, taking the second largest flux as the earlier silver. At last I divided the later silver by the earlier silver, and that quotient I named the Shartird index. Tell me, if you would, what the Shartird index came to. 0.94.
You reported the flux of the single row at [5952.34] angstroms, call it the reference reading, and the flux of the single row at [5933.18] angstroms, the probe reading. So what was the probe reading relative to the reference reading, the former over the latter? 1.4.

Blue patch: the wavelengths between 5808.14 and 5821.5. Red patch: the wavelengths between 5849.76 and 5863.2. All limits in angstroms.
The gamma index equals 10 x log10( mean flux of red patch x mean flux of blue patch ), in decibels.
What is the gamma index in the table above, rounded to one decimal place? 15.0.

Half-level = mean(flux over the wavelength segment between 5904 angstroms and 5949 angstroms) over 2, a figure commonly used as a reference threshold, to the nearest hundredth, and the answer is 2.73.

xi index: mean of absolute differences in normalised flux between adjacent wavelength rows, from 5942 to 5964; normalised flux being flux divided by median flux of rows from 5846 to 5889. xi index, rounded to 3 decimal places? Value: 0.094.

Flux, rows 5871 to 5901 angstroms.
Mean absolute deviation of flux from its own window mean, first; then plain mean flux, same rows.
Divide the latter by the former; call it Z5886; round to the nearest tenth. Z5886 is 11.4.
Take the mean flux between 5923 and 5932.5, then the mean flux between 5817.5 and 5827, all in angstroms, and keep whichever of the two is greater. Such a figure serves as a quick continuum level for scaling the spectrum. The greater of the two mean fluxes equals 5.72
